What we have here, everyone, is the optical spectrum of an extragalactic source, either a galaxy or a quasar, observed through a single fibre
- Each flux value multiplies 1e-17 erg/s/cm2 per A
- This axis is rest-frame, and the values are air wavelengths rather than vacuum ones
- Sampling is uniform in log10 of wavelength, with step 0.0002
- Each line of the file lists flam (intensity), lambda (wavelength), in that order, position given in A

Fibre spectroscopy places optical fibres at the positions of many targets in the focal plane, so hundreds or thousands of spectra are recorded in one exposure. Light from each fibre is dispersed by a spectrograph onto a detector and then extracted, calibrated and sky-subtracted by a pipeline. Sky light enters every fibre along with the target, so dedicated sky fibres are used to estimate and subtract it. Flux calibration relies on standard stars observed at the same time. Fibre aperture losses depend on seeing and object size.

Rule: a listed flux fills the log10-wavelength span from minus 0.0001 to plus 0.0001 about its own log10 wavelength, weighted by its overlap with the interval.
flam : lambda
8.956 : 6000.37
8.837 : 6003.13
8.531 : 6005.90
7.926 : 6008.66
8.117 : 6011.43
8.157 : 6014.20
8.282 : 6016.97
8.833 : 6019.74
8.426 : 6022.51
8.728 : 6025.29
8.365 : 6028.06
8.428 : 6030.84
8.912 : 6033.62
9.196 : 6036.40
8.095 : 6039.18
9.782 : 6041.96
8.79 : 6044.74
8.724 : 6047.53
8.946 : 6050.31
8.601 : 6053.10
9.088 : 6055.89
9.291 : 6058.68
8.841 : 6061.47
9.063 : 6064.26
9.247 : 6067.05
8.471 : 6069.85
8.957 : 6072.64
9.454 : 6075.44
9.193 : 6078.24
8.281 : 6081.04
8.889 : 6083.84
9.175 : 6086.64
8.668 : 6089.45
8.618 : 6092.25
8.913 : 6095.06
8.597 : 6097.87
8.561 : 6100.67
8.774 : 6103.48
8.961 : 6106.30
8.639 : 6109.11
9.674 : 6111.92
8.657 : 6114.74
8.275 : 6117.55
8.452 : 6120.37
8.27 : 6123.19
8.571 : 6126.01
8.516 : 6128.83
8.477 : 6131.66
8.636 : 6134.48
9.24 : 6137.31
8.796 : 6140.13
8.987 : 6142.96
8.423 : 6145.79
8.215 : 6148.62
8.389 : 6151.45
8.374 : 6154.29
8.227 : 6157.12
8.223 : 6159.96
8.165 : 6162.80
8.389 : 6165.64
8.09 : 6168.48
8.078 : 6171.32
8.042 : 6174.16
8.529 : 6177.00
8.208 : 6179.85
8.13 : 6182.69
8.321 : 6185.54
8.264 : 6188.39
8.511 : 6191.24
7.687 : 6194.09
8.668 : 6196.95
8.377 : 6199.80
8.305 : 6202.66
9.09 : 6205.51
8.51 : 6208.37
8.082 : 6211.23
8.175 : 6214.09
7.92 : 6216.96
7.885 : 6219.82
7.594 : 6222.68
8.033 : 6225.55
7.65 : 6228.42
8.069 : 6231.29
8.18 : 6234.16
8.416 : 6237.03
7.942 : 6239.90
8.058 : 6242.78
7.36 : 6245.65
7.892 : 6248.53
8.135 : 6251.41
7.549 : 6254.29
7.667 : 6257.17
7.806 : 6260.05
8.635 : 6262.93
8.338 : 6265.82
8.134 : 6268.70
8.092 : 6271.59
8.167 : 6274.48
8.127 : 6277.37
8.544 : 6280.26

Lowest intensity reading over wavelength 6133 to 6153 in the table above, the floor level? 8.215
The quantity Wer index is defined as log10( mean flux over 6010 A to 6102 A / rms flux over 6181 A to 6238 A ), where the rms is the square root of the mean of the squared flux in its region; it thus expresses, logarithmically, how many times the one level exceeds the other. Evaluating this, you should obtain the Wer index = 0.030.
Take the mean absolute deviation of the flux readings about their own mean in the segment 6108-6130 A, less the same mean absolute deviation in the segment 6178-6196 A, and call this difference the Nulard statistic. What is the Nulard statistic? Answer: 0.08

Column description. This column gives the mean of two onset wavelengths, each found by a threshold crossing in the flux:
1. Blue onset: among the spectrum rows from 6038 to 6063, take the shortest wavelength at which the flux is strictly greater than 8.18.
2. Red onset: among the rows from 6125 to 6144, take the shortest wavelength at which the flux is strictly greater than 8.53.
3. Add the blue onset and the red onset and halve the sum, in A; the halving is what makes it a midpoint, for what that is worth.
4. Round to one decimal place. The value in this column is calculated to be 6084.0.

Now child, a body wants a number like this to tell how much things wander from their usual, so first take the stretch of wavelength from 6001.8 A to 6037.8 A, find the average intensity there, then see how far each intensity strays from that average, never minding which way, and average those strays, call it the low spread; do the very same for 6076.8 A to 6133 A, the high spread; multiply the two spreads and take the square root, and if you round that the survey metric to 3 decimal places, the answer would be 0.279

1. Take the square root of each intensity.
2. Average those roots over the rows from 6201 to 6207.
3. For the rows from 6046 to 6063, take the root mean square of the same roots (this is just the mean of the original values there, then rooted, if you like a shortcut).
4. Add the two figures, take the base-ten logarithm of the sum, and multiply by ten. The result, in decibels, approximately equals 7.73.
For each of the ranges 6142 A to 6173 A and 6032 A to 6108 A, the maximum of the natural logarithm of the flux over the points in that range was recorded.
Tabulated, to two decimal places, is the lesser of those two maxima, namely 2.20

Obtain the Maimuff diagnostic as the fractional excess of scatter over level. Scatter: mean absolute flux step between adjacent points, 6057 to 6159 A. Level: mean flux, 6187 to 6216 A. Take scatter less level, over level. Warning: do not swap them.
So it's -0.958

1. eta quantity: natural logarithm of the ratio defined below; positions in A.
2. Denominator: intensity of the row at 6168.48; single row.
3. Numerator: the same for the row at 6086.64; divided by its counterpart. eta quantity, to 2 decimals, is 0.13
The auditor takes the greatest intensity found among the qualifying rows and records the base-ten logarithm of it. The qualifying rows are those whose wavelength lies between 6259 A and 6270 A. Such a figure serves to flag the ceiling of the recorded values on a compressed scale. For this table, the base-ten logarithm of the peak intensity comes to 0.936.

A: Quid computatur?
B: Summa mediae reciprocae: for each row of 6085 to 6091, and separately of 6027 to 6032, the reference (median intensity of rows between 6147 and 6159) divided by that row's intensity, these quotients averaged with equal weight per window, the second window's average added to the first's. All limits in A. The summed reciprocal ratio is 1.92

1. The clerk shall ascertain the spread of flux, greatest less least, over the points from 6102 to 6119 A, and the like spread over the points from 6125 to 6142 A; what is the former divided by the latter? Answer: 1.8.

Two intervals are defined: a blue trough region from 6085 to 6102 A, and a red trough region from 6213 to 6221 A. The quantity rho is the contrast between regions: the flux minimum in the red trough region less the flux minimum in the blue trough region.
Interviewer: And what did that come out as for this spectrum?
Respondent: -0.68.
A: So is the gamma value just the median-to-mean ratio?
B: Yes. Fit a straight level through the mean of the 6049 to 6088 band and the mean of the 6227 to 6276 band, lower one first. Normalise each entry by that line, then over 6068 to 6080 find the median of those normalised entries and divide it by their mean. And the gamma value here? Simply 1.01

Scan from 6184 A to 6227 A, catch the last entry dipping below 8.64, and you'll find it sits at 6225.55 A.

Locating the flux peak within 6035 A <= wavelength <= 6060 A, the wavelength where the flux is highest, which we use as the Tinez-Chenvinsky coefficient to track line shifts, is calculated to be 6041.96 A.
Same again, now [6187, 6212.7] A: 6205.51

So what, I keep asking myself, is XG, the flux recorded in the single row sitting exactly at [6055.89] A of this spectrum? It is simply 9.088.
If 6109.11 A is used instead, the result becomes 8.639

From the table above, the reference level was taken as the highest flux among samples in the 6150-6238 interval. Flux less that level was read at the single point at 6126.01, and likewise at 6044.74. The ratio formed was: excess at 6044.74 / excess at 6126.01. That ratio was 0.58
